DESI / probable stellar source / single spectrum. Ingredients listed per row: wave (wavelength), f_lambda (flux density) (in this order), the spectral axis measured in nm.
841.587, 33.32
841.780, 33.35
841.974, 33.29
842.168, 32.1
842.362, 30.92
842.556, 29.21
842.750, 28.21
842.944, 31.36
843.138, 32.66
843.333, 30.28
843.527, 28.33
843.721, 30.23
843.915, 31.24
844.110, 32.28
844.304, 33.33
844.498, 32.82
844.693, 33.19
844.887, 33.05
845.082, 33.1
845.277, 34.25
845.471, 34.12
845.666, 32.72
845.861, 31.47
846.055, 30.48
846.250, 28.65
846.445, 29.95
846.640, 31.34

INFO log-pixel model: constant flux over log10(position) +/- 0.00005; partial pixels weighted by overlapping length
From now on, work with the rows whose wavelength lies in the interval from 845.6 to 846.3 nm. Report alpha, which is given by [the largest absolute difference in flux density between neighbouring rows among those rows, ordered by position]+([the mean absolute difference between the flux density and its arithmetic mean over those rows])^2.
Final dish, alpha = 3.4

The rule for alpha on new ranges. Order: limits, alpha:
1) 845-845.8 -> 1.8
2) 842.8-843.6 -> 4.2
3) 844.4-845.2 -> 0.4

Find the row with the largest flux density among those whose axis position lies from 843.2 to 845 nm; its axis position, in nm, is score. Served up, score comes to 844.304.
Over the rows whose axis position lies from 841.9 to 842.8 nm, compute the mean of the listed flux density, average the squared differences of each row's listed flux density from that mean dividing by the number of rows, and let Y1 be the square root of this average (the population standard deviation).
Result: 1.85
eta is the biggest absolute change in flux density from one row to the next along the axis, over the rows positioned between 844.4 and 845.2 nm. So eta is 0.4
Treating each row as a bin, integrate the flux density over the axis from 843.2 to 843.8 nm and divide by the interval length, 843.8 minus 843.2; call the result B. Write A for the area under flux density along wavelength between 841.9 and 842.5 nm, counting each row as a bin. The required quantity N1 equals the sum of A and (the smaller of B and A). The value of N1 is 38.2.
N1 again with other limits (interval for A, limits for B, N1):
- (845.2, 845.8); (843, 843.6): 40.3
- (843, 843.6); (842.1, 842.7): 36.7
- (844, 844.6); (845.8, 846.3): 39.3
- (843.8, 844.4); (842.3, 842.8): 38.7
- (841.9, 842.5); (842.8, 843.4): 38.2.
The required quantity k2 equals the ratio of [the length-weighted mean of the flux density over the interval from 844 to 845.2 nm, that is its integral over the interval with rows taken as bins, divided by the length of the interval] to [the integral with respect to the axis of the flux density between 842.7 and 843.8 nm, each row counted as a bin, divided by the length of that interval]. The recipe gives 1.09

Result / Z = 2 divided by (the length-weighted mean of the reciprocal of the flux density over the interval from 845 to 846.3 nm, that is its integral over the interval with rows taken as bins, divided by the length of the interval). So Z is 64.2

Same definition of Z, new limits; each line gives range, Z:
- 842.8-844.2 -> 61.5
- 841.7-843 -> 62.1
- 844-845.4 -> 66.3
